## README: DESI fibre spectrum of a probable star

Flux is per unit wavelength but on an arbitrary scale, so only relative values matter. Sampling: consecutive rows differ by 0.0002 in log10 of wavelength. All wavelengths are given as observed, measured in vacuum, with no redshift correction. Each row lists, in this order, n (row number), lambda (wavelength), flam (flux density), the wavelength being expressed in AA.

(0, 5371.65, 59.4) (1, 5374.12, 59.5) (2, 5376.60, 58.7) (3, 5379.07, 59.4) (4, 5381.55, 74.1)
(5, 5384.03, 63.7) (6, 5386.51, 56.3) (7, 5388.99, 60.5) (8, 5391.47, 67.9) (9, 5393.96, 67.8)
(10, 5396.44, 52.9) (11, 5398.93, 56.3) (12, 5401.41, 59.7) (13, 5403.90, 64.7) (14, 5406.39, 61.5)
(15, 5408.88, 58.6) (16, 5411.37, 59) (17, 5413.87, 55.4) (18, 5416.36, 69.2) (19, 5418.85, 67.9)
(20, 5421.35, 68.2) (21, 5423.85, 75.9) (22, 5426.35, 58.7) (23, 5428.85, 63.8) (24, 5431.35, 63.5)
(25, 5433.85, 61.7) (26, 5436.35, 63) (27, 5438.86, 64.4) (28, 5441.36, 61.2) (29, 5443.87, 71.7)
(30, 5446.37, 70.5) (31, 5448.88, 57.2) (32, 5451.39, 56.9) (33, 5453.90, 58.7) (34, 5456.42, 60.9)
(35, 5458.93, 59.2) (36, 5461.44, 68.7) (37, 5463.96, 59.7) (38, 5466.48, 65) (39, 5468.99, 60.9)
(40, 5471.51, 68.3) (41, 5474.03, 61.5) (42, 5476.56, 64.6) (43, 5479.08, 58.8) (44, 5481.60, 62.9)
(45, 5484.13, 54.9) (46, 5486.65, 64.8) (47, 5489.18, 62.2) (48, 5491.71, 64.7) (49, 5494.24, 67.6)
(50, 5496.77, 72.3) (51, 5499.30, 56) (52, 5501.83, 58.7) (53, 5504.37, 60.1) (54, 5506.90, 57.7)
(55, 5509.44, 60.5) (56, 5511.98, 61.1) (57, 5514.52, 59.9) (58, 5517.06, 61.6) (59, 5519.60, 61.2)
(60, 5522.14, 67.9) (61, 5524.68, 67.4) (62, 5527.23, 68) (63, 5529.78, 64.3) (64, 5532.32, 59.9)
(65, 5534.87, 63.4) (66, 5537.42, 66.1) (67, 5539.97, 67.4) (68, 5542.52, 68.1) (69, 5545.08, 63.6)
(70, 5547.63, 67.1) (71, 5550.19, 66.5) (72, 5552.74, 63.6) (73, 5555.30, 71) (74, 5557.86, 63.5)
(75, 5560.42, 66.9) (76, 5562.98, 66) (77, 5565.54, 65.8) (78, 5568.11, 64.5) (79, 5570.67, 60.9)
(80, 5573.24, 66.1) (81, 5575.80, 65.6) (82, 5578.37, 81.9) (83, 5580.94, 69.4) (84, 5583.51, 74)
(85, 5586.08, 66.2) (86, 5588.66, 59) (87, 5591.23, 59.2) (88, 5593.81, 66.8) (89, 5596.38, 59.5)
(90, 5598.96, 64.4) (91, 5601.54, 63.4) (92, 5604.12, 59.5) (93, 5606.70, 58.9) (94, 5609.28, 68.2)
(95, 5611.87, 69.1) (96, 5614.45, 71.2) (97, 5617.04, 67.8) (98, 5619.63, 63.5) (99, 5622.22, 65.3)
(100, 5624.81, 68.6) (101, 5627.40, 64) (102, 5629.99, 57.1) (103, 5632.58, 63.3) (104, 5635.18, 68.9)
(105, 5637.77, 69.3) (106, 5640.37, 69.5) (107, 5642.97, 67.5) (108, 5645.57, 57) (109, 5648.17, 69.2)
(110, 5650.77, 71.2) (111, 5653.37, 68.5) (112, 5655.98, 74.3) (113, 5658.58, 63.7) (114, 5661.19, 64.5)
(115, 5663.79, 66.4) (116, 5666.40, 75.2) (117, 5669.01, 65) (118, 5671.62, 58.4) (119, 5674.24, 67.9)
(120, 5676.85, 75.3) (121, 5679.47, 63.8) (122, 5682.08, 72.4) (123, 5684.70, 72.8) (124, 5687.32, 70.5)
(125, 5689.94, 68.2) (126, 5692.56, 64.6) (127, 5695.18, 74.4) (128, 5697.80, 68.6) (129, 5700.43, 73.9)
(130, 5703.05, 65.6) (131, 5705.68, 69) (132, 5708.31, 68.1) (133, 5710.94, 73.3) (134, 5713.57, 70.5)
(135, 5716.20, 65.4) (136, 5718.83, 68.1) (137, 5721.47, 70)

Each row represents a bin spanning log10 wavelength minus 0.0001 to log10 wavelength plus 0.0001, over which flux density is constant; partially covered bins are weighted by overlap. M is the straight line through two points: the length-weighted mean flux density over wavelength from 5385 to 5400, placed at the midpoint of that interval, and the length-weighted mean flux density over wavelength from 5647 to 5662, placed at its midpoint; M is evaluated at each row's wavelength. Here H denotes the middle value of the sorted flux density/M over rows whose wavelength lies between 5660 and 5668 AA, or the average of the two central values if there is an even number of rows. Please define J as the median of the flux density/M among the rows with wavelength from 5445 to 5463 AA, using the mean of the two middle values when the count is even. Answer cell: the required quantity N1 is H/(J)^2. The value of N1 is 1.07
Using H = 0.96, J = 0.95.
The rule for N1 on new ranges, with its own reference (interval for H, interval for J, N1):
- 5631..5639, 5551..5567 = 1.01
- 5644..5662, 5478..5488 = 1.08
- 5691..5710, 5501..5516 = 1.12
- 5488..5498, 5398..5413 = 1.09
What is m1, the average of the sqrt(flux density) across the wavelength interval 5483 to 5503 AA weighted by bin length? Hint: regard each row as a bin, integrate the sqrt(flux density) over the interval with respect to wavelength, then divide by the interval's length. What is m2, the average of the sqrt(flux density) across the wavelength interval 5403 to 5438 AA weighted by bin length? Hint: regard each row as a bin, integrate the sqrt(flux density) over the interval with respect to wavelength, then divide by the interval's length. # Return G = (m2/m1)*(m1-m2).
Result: -0.06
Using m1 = 7.91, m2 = 7.97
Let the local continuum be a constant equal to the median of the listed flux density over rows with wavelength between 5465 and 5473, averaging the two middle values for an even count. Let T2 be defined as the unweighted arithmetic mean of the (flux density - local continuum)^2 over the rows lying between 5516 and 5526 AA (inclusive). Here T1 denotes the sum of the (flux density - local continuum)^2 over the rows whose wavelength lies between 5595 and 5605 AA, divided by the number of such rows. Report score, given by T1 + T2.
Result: 26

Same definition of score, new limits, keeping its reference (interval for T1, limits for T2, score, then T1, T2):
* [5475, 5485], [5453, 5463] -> 62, 36.3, 26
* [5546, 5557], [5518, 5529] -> 21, 11.2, 9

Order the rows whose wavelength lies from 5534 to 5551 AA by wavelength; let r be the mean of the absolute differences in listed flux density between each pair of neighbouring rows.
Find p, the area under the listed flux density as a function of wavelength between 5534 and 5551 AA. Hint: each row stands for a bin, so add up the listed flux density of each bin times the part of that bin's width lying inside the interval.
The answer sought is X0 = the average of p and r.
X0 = 563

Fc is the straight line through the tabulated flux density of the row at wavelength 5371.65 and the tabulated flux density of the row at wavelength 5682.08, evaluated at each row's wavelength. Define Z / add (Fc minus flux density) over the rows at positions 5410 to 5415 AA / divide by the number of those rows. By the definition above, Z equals 4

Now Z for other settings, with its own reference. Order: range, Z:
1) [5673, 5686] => 2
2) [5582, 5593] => 4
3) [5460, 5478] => -1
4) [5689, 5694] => 6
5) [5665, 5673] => 6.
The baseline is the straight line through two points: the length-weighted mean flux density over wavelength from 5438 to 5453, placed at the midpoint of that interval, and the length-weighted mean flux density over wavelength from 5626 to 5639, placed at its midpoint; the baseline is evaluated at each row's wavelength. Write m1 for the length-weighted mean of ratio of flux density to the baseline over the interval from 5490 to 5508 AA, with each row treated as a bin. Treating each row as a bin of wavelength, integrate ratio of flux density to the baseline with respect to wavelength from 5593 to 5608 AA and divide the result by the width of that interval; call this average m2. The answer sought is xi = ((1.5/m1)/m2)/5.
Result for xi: 0.318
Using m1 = 0.979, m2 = 0.96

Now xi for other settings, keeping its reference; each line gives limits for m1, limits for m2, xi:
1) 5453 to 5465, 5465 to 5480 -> 0.312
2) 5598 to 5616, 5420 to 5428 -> 0.280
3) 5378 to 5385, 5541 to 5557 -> 0.277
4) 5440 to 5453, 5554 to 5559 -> 0.287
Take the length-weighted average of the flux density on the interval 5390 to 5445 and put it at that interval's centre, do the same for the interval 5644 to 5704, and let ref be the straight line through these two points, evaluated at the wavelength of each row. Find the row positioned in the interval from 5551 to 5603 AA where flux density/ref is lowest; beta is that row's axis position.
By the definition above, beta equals 5588.66 AA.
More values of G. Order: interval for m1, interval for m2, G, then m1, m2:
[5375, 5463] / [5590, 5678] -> -0.20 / 7.92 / 8.11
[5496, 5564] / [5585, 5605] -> 0.11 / 8.00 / 7.89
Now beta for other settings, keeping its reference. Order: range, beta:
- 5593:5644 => 5629.99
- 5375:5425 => 5396.44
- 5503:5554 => 5506.90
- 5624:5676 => 5645.57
